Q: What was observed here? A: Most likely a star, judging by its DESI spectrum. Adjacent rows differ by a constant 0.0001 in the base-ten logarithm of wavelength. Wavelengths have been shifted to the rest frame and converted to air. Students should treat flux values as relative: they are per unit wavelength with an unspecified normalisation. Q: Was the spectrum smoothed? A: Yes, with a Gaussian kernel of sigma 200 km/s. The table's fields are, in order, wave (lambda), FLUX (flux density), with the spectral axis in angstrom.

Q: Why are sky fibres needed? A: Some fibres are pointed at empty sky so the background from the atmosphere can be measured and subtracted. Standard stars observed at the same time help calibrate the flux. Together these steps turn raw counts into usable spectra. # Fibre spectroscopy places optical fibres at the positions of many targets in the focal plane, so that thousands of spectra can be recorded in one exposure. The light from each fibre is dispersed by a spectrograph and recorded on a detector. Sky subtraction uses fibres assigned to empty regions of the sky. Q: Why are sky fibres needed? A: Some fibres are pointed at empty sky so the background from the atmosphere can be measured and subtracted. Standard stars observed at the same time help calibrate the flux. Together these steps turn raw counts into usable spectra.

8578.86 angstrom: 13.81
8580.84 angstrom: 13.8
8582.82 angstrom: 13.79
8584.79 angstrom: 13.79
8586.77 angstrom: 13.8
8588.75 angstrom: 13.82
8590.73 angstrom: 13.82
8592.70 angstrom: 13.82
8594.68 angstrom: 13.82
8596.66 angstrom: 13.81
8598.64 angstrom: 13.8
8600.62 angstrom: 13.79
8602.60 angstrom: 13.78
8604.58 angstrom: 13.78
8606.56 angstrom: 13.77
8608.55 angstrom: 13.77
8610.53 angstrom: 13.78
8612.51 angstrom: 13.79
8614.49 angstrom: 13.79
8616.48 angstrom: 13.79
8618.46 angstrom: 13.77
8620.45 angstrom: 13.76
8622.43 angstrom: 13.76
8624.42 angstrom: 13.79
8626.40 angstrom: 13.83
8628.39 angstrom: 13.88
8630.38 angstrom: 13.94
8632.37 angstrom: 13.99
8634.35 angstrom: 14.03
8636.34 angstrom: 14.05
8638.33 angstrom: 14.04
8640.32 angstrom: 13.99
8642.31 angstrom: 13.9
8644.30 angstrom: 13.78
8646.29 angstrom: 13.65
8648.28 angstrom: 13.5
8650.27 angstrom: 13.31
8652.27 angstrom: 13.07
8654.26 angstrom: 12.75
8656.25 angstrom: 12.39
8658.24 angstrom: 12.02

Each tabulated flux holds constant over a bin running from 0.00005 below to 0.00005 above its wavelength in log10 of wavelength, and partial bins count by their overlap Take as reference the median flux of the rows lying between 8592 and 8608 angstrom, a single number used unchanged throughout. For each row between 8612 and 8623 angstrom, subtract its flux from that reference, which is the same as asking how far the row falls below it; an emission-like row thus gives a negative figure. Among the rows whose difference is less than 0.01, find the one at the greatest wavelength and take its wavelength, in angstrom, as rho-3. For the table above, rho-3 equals 8616.48 angstrom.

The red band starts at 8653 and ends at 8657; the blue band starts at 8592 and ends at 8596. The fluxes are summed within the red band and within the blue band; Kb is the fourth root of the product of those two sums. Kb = 5.134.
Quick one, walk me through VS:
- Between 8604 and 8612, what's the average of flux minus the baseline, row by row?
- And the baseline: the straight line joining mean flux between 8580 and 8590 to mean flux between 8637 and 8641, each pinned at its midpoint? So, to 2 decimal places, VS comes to -0.11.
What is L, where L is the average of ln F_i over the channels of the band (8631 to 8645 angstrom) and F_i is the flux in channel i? 2.64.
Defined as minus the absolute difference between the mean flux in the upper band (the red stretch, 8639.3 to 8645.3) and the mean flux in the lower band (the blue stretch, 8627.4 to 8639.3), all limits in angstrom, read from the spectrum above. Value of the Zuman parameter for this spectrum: -0.10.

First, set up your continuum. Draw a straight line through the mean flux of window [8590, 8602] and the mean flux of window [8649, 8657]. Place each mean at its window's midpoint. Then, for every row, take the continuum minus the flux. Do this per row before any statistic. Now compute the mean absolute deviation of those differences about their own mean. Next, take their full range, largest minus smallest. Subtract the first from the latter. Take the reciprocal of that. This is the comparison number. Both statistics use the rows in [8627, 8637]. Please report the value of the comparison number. 4.9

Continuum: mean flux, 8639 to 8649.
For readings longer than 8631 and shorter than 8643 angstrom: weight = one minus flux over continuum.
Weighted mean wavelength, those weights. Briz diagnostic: 8636.9 angstrom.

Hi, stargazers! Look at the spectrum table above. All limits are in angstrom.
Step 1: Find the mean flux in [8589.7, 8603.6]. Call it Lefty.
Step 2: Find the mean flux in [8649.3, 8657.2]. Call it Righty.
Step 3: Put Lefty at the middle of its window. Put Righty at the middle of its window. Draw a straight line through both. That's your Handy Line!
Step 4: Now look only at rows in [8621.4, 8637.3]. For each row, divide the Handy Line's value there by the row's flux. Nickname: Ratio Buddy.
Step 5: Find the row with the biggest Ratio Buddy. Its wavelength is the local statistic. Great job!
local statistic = 8622.43 angstrom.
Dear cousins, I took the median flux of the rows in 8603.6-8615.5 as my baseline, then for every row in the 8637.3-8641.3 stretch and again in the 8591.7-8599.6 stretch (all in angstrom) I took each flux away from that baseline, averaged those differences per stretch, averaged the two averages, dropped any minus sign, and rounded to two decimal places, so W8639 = 0.13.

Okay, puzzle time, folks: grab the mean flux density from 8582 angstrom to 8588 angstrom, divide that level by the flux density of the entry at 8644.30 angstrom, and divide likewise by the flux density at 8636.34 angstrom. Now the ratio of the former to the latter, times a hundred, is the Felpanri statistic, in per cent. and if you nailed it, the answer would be 102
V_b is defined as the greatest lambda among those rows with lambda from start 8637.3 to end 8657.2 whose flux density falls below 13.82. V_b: 8656.25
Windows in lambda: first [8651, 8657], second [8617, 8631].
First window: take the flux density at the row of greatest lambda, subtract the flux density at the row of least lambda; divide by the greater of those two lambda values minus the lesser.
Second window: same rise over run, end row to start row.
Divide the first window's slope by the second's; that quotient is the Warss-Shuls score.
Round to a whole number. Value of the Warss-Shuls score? -12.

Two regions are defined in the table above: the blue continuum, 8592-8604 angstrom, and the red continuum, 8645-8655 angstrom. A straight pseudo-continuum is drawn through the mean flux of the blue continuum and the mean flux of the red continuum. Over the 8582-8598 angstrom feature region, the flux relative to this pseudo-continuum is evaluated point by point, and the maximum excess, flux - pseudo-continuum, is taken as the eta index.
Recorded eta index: 0.00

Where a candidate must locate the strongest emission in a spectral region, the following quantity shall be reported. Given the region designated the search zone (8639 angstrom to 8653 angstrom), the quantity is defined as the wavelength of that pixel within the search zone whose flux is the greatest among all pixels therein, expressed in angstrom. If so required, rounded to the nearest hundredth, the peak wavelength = 8640.32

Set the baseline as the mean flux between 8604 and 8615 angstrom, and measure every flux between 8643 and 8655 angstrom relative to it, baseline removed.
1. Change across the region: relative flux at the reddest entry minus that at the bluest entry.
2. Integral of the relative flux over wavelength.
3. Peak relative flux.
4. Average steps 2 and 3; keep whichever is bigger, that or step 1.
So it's -1.03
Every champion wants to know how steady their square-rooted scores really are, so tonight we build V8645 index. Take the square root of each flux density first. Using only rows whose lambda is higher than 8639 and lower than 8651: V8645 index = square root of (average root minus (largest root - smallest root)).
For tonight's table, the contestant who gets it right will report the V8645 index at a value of 1.90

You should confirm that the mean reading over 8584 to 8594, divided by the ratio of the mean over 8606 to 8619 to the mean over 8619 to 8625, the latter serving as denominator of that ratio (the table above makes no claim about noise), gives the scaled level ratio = 13.8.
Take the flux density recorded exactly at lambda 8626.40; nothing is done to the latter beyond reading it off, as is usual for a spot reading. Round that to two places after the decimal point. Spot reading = 13.83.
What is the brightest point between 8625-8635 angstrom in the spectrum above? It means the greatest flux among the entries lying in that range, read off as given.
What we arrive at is 14.03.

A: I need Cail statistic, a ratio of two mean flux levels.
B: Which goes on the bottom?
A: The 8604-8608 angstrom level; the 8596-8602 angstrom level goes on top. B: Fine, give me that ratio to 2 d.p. 1.00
